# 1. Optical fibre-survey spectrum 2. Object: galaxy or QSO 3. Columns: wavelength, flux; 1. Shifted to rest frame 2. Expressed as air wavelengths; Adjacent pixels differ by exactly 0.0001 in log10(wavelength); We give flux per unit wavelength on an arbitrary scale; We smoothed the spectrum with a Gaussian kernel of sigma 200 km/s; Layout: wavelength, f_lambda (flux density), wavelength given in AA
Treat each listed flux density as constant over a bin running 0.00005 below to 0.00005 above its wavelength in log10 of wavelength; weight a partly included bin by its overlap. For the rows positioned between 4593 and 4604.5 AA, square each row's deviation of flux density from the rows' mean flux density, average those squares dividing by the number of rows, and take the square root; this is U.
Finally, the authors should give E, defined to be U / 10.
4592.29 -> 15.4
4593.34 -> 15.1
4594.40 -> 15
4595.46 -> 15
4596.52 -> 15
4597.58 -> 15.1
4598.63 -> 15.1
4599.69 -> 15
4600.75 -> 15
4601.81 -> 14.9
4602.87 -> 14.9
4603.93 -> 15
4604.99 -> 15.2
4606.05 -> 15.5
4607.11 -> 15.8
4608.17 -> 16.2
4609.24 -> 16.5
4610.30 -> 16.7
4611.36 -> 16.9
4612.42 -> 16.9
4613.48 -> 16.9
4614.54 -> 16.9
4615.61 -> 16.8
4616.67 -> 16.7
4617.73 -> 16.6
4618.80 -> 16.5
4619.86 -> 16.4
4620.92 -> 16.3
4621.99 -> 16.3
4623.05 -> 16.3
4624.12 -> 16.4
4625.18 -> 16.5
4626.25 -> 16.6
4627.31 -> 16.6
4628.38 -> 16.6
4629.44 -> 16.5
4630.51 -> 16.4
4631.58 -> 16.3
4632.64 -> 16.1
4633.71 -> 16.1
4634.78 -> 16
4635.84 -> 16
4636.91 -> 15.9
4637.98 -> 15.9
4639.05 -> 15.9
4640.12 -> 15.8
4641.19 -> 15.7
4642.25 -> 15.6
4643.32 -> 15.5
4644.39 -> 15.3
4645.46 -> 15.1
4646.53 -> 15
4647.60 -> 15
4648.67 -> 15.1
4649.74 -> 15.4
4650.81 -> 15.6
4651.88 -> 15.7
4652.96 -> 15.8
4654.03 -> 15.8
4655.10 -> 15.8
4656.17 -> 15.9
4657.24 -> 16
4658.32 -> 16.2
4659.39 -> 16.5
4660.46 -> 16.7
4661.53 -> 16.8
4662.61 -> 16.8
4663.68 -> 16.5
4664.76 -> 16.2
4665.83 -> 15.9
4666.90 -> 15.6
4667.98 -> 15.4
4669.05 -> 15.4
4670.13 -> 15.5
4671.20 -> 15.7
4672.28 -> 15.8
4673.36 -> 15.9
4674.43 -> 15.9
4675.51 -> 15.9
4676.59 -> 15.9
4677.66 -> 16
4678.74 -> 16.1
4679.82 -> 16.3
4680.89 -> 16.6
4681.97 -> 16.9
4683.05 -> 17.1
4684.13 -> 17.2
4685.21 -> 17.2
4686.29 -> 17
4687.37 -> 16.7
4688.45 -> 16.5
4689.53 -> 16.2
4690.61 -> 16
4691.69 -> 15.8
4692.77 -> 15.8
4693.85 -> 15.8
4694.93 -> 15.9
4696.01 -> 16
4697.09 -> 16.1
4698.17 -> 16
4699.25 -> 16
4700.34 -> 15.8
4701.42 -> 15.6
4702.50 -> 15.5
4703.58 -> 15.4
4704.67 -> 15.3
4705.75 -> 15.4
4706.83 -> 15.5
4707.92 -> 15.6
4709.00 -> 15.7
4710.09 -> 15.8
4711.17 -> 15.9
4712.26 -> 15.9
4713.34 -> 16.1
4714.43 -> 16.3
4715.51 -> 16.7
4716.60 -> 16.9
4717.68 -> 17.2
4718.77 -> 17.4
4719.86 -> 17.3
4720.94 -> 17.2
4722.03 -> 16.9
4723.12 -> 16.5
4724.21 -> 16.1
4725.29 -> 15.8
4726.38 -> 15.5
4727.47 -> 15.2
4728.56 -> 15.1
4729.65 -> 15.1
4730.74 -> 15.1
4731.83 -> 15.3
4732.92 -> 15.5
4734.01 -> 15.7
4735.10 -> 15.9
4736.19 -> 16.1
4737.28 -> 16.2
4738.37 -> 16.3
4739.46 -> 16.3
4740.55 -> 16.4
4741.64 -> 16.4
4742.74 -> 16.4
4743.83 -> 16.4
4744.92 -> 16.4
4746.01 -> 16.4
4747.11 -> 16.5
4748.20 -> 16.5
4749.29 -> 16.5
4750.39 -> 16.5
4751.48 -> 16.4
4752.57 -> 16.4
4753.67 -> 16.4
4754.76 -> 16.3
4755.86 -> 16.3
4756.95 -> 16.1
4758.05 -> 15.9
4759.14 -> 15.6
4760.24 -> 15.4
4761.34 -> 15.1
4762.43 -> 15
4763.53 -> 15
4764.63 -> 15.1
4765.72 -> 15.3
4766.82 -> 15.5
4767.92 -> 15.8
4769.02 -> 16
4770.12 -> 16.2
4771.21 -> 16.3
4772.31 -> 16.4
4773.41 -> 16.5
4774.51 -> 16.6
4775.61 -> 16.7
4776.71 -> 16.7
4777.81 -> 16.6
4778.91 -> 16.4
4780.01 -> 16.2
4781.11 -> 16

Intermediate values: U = 0.07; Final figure 0.007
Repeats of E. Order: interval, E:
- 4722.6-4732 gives 0.048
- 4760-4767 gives 0.019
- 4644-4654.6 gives 0.031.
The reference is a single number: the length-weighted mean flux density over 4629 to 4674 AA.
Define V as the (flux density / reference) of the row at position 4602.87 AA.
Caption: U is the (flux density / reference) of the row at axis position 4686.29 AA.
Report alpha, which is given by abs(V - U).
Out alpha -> 0.132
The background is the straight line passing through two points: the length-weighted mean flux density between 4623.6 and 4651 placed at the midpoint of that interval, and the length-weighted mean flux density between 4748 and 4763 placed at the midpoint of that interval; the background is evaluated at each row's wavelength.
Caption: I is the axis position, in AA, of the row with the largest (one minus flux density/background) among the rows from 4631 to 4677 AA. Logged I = 4647.60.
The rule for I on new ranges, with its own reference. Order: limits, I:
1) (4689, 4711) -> 4704.67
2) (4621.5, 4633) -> 4632.64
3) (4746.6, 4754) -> 4753.67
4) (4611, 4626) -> 4623.05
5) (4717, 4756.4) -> 4730.74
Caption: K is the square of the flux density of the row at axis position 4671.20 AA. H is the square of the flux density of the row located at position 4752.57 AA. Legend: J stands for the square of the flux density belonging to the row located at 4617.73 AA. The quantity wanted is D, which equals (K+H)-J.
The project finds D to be 240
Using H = 269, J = 276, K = 246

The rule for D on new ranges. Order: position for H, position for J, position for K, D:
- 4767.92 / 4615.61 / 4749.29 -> 240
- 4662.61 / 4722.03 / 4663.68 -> 269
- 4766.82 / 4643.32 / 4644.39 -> 234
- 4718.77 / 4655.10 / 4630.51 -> 322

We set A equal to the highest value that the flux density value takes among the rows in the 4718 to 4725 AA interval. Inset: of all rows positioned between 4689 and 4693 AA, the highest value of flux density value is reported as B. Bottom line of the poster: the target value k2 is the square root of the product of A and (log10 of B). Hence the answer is 4.59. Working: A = 17.4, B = 16.2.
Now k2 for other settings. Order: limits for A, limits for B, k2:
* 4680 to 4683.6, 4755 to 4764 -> 4.55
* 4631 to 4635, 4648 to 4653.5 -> 4.42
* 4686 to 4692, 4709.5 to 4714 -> 4.53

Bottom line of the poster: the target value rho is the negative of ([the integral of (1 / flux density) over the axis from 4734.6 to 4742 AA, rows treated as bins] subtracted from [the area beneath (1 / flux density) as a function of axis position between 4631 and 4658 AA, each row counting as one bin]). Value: -1.3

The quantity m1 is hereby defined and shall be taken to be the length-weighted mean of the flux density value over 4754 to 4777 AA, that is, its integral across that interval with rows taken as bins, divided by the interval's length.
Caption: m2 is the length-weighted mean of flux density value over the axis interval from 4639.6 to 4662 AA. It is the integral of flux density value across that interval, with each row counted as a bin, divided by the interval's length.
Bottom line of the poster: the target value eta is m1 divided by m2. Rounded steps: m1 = 15.9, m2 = 15.7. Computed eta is 1.01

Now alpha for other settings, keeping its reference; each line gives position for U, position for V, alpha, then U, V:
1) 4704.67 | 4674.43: 0.038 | 0.96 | 1.00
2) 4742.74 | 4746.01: 0.000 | 1.03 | 1.03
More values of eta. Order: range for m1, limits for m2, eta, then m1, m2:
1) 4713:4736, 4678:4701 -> 0.99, 16.1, 16.3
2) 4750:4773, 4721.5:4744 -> 1.00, 15.9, 15.9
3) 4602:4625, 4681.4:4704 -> 1.00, 16.3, 16.2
